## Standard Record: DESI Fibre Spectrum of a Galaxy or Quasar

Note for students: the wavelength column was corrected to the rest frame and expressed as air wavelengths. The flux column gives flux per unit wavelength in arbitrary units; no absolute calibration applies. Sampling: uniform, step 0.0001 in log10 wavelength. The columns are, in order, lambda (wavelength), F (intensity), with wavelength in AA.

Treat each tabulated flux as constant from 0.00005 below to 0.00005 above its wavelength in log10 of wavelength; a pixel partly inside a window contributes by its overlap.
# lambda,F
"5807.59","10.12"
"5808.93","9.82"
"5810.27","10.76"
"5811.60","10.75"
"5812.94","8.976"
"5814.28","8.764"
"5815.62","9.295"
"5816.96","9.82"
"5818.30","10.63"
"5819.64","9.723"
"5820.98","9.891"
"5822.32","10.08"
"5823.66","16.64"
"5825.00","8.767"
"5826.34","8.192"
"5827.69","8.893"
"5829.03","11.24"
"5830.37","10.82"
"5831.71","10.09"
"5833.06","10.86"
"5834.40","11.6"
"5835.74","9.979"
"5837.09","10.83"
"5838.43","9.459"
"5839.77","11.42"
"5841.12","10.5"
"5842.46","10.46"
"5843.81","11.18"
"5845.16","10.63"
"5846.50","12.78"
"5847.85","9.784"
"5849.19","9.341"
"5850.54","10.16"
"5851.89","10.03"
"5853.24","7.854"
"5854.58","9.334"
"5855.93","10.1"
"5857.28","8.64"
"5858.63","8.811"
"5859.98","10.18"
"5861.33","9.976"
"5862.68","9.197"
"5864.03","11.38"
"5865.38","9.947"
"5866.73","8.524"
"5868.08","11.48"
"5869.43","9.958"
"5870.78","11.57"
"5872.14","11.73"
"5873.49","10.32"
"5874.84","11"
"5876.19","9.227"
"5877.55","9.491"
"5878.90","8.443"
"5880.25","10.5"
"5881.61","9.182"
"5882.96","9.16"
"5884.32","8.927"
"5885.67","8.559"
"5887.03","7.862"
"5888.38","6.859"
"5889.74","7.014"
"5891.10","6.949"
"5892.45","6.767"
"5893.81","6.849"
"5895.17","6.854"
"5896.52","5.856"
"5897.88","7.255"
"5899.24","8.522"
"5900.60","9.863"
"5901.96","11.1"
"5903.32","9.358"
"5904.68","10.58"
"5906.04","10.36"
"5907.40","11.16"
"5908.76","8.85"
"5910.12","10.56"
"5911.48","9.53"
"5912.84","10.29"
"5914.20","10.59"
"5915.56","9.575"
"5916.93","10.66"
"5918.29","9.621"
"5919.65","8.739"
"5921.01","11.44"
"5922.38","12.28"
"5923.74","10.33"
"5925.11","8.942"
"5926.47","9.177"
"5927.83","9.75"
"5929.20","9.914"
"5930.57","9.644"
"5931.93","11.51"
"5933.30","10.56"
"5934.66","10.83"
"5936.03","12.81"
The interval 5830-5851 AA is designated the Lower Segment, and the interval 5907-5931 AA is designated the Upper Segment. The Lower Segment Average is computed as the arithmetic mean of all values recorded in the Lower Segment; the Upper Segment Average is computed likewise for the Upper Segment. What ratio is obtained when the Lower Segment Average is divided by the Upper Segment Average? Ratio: 1.06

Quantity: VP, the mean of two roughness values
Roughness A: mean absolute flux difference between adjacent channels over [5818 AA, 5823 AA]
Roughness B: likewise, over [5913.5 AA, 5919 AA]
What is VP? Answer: 0.73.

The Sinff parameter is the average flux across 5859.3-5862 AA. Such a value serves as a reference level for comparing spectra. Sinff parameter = 10.1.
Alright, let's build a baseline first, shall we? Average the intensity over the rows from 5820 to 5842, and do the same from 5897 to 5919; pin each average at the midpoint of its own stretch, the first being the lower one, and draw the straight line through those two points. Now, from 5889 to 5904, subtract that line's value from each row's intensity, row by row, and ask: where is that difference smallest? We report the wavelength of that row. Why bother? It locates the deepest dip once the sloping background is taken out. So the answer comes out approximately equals 5896.52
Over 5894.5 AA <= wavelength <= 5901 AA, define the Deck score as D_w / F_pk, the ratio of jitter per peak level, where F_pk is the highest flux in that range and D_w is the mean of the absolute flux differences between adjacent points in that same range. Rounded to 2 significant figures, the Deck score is 0.13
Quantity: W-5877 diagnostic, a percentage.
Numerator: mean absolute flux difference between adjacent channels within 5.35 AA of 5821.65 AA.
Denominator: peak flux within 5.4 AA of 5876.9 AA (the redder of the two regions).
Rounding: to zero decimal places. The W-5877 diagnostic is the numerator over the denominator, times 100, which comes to 21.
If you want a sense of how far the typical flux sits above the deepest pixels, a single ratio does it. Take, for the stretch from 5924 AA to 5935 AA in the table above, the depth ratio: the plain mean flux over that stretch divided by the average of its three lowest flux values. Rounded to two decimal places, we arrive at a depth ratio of 1.08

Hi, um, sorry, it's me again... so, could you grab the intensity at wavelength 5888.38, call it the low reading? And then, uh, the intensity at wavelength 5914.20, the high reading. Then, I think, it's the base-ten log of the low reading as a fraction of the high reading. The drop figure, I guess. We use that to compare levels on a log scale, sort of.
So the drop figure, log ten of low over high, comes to -0.19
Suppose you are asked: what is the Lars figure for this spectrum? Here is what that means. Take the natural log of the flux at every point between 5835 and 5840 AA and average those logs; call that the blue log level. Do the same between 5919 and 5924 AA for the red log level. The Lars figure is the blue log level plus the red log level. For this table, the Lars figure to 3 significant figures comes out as 4.70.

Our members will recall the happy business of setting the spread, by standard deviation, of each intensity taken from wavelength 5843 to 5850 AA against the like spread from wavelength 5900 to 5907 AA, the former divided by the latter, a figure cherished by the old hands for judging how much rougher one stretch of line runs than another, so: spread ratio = 2.01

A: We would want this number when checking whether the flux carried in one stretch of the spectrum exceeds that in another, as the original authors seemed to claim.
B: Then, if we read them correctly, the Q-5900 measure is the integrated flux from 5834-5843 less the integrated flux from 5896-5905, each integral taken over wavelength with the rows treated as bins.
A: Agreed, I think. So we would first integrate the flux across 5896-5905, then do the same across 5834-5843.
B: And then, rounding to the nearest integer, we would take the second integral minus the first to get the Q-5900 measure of 15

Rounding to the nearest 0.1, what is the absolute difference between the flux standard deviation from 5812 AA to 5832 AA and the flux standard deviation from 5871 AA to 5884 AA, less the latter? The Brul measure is -0.1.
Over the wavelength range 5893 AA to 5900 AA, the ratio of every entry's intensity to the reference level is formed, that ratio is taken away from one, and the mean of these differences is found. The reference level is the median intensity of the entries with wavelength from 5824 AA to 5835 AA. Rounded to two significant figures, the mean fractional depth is 0.32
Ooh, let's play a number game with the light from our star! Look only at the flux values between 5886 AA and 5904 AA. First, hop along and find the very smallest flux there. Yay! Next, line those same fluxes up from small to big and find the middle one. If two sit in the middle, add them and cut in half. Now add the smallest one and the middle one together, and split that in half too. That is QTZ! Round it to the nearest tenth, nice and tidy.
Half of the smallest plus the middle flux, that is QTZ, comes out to 6.4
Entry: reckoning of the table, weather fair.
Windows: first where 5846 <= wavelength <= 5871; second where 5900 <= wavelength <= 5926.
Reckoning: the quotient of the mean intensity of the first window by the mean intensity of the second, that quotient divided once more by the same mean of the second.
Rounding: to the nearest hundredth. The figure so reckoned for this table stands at 0.10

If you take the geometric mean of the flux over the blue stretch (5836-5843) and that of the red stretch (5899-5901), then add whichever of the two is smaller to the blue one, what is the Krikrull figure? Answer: 19.7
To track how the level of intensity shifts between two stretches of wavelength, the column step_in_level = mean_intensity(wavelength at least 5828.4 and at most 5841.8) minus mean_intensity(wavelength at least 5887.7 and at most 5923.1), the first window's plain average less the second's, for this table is 1.5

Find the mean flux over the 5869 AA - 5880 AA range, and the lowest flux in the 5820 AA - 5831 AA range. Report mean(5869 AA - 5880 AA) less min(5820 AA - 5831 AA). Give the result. 2.0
